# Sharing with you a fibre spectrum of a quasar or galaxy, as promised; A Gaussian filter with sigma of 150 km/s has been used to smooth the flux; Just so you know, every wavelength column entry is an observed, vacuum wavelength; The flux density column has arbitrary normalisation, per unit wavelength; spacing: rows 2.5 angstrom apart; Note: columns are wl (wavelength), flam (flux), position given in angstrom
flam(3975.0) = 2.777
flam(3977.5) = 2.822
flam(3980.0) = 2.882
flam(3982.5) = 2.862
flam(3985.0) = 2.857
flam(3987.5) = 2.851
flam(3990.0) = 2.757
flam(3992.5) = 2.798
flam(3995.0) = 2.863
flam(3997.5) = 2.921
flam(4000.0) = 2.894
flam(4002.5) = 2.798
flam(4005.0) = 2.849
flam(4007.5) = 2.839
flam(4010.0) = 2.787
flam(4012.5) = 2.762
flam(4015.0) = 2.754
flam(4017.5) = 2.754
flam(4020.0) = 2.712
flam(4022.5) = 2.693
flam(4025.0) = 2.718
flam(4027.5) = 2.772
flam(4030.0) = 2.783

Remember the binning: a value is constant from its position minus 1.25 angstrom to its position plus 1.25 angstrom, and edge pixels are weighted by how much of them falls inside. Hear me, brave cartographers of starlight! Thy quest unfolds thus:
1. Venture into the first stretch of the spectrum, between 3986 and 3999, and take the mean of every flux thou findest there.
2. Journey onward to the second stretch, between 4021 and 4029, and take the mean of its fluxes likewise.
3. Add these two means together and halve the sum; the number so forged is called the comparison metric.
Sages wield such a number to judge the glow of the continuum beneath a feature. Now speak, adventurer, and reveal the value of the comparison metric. 2.78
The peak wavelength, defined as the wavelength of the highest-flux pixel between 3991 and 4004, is 3997.5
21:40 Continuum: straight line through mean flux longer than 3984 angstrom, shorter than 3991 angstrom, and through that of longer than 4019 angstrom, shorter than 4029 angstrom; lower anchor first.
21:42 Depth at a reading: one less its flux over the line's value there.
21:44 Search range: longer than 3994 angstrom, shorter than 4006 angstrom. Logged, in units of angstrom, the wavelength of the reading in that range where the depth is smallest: 3997.5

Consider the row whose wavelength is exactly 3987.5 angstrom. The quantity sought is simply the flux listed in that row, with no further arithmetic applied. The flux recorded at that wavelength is 2.851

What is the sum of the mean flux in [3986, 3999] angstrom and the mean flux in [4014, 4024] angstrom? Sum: 5.57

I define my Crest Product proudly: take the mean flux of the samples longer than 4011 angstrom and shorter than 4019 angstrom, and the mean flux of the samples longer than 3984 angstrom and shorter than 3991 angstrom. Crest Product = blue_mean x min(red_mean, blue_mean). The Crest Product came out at 7.78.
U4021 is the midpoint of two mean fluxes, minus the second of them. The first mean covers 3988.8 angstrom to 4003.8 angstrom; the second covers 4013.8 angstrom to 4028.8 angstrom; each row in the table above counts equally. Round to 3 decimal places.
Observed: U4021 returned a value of 0.052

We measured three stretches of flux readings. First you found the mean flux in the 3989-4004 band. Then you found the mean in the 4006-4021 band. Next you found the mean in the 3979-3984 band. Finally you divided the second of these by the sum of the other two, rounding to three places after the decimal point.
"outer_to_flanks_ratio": 0.485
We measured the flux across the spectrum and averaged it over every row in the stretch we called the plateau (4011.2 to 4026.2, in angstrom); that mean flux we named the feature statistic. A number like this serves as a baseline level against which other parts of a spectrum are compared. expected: 2.73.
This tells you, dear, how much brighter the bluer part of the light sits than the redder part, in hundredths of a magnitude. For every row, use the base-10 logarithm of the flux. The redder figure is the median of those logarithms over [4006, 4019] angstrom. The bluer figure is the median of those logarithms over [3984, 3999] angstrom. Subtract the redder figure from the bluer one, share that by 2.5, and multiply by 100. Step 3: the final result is 0.6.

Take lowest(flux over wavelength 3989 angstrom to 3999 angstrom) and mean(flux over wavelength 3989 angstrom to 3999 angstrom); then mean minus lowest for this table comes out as 0.08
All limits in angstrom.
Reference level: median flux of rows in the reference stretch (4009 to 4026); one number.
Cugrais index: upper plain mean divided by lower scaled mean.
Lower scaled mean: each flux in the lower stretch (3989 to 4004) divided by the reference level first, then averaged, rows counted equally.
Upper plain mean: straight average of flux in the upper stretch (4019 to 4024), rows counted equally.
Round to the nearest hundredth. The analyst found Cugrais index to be 2.62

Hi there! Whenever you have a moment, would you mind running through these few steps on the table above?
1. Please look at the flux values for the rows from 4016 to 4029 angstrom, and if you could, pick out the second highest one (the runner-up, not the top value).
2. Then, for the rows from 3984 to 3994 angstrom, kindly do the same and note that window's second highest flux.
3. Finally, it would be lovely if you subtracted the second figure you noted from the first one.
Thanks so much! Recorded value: -0.097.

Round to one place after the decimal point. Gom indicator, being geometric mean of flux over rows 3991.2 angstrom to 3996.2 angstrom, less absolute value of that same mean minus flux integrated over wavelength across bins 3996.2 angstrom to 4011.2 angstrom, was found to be -37.1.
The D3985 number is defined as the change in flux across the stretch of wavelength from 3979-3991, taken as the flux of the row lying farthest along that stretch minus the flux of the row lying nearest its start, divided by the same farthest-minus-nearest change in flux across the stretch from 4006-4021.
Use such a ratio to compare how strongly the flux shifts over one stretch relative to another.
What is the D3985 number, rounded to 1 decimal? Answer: 1.0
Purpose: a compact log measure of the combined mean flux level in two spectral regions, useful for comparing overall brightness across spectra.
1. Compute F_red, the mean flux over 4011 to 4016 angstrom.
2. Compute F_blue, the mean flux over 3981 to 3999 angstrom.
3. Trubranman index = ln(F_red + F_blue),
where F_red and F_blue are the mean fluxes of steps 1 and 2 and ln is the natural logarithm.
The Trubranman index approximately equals 1.72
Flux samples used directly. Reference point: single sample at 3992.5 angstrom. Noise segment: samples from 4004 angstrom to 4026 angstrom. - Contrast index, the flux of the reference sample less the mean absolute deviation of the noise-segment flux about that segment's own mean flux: 2.76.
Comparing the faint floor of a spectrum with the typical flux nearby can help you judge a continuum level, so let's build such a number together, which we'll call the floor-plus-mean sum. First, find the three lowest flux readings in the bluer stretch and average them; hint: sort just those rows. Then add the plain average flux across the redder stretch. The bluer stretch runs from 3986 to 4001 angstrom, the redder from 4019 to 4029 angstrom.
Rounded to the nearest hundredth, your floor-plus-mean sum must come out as 5.53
